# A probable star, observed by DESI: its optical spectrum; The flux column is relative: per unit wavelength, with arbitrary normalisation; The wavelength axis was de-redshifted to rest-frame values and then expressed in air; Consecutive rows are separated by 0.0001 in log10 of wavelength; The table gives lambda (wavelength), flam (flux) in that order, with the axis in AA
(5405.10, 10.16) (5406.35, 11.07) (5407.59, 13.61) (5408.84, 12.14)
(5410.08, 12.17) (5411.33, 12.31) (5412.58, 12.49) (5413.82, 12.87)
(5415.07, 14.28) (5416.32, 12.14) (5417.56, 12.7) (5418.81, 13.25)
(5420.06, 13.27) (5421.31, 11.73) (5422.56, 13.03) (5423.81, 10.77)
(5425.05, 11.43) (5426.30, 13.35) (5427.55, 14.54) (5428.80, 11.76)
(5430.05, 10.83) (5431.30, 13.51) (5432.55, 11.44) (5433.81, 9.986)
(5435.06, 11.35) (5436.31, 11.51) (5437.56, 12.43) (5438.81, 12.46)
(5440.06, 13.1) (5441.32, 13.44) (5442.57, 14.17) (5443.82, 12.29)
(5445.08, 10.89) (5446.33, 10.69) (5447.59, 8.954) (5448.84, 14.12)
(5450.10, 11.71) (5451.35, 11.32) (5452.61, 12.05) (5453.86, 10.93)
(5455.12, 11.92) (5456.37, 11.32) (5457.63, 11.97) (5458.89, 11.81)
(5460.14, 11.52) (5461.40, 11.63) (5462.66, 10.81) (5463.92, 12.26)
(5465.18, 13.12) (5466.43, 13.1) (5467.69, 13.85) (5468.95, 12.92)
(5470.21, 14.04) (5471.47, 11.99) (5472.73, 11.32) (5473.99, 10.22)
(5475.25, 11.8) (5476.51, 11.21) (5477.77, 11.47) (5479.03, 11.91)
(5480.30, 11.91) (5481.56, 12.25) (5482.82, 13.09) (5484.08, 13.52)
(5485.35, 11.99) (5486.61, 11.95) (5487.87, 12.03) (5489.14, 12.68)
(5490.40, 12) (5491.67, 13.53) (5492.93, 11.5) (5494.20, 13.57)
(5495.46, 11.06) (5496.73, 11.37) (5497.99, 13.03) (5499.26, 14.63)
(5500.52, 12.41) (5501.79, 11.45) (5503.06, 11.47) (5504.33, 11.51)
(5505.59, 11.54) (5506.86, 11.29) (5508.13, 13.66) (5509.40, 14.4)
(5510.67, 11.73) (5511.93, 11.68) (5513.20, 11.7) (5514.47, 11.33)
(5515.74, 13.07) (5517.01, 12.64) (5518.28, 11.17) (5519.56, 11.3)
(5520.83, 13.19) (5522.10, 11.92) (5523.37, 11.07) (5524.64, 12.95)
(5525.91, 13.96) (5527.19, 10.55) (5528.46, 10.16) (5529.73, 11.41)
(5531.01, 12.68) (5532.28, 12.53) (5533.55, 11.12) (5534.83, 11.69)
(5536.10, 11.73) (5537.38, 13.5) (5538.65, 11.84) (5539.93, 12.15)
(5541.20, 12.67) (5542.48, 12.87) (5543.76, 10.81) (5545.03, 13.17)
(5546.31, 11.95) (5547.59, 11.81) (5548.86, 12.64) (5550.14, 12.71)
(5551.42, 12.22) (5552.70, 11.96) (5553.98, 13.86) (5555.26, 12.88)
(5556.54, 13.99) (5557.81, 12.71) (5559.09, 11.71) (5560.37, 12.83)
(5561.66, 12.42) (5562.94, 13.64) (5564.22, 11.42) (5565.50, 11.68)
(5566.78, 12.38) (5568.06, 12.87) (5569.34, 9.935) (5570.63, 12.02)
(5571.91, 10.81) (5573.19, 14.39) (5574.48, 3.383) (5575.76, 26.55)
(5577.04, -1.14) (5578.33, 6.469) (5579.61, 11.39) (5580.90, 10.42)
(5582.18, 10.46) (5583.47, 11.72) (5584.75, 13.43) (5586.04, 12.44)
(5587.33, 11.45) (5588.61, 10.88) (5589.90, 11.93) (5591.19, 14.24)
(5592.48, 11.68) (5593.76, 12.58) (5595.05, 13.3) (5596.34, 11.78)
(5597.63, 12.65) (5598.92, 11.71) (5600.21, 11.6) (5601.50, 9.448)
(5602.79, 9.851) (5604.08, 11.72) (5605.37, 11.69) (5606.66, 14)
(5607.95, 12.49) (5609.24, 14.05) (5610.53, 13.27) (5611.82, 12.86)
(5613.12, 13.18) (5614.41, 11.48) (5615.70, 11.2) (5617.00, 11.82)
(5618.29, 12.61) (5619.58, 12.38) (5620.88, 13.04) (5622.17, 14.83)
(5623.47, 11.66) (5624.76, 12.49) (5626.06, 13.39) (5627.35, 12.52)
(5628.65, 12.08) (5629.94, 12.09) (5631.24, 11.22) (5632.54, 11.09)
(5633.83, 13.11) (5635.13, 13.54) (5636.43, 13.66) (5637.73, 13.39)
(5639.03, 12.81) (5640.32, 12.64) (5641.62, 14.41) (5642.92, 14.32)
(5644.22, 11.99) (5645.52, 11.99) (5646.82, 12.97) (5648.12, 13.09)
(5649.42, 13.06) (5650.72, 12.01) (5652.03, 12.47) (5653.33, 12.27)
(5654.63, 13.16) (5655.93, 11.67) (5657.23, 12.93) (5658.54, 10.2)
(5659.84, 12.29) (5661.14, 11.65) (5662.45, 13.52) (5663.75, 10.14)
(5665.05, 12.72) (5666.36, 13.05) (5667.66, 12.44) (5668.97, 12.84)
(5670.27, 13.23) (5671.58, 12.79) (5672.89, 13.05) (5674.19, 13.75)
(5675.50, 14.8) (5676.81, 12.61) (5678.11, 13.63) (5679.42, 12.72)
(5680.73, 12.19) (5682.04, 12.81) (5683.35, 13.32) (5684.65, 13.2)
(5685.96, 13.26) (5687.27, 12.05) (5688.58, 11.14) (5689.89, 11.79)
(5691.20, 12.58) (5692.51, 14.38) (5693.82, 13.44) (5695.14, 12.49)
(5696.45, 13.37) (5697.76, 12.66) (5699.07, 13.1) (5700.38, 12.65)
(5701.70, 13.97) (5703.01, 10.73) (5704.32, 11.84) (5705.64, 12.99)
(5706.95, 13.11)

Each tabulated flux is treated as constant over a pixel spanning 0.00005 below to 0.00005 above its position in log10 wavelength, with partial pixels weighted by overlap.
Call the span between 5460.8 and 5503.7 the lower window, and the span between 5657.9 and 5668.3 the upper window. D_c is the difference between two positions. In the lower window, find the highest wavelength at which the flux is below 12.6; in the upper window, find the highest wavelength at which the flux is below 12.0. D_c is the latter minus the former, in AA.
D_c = 160.7 AA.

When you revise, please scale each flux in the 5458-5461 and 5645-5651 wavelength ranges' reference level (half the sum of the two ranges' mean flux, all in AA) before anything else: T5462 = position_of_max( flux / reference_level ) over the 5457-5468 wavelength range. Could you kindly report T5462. 5467.69 AA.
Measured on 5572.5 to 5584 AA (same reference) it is 5575.76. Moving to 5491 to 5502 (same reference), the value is 5499.26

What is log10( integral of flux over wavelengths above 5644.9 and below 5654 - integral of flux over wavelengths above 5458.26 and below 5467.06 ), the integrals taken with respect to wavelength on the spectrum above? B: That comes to 0.92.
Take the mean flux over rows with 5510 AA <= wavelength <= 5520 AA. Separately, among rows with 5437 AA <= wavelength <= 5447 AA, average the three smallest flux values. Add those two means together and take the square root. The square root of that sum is 4.81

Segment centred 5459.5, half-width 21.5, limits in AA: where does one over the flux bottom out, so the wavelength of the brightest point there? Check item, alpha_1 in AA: 5442.57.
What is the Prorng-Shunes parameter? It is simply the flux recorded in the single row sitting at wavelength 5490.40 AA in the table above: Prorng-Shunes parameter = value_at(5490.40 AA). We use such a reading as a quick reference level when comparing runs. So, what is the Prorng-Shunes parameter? 12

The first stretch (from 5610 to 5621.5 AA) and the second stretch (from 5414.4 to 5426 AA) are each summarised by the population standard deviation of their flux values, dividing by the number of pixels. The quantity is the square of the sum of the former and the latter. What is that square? 3.05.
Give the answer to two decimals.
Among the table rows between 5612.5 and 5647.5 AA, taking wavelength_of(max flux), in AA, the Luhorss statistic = 5622.17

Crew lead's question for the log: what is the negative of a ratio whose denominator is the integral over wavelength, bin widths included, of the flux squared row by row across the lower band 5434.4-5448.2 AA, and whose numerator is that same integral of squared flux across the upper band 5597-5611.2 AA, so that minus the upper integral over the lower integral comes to -1.05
